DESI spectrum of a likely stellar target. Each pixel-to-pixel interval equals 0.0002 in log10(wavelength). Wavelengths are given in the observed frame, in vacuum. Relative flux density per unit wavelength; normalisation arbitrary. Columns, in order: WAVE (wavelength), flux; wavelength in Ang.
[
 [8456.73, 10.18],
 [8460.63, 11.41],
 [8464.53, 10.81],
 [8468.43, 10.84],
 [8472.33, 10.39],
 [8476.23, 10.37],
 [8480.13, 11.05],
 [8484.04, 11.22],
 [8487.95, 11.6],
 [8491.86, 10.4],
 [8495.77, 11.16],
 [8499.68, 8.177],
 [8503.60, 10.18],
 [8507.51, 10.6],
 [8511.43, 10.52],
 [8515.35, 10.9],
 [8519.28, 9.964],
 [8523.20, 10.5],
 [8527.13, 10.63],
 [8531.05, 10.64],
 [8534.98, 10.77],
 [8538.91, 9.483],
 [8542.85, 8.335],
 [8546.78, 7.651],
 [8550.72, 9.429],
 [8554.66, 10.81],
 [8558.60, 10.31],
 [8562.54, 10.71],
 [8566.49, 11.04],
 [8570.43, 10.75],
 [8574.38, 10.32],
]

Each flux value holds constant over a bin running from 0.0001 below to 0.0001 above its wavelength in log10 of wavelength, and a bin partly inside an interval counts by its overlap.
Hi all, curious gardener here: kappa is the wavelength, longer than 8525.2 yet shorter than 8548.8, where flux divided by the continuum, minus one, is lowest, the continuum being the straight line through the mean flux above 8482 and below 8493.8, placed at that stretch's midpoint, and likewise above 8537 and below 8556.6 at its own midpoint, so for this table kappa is 8546.78 Ang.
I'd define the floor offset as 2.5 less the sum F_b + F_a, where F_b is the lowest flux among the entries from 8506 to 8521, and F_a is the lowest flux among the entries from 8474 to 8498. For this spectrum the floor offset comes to -17.8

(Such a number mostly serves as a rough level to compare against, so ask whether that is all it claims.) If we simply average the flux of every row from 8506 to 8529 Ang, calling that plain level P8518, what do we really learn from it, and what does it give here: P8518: 10.5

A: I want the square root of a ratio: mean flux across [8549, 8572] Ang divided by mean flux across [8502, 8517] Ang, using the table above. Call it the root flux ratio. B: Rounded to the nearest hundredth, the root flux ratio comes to 1.00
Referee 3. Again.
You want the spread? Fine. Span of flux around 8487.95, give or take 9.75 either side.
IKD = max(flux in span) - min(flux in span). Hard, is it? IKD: 1.20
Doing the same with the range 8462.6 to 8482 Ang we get 0.68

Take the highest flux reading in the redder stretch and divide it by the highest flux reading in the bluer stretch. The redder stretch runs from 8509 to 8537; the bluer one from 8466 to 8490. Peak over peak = 0.94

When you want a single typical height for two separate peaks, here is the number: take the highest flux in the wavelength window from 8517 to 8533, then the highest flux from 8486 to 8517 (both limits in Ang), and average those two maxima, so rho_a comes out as 11.1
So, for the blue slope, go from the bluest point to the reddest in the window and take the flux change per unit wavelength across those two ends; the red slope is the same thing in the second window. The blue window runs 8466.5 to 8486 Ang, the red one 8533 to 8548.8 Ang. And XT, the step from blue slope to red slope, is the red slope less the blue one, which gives -0.29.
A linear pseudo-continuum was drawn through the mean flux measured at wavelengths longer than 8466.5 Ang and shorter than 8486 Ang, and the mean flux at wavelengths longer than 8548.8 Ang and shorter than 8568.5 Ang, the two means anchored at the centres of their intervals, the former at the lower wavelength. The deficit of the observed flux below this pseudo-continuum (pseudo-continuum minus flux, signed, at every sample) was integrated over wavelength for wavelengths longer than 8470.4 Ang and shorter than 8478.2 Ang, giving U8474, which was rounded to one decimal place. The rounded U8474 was 3.1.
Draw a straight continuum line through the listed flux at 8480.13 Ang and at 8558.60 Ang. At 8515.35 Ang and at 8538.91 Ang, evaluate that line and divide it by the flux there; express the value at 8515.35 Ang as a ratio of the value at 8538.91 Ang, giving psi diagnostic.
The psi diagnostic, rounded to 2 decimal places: 0.89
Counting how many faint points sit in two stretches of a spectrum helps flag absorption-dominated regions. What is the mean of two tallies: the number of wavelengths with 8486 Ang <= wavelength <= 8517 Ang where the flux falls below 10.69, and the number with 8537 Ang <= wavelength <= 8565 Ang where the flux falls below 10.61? 5.0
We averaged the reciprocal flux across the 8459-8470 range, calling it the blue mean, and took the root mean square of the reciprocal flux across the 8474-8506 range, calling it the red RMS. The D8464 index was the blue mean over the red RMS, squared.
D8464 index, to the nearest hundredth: 0.88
